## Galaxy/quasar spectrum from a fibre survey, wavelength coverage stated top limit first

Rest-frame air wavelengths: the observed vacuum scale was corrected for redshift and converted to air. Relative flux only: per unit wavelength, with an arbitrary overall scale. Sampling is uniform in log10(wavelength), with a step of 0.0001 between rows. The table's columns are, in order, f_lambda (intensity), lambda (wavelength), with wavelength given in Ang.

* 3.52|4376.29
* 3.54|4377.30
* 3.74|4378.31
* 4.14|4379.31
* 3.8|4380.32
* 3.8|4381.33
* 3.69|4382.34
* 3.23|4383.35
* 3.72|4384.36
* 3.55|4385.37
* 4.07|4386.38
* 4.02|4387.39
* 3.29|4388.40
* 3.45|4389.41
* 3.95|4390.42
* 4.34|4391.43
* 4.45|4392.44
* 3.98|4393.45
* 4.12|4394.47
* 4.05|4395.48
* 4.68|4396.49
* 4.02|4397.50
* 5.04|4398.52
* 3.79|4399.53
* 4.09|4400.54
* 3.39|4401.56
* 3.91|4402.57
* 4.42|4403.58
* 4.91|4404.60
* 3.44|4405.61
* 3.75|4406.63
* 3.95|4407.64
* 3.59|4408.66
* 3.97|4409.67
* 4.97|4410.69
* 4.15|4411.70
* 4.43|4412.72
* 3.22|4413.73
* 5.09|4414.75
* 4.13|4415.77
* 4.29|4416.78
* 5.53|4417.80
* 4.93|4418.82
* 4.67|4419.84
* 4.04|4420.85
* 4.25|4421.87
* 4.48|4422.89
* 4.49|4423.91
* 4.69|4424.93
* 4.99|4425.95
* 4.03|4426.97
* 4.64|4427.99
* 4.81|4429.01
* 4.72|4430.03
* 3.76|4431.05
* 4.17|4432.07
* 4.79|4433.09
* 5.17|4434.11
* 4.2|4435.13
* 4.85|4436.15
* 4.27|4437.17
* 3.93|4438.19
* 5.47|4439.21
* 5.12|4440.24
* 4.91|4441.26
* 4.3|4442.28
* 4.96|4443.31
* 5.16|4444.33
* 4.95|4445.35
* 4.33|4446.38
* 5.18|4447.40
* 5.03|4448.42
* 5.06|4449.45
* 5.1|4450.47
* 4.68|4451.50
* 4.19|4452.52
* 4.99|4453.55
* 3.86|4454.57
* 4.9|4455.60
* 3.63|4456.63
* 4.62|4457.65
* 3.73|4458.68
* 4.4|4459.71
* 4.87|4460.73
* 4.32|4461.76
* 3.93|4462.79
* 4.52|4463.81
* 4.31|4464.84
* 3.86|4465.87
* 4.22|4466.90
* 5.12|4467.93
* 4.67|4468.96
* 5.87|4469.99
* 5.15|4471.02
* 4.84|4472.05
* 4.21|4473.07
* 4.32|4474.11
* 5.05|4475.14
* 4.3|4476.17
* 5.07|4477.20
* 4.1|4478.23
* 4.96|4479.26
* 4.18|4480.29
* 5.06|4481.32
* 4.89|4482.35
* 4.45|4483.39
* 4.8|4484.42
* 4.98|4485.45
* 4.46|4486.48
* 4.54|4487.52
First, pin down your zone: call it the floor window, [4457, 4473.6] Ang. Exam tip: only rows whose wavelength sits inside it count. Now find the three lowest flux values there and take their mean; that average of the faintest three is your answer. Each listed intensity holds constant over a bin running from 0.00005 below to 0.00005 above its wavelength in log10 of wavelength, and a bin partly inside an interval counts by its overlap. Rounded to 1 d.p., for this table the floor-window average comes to 3.8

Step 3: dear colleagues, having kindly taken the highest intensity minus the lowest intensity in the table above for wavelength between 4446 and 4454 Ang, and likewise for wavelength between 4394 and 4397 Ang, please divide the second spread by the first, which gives 0.64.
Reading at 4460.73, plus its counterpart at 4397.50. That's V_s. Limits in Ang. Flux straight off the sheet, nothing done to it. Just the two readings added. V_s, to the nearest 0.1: 8.9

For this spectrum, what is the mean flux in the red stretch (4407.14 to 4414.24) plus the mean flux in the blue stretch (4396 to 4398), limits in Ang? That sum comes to 8.39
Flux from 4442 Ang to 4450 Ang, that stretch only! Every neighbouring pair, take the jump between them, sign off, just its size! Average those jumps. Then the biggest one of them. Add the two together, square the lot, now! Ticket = 1.5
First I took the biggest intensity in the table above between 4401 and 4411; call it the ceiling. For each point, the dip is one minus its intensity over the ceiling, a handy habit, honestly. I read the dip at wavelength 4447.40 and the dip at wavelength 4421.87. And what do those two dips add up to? 0.103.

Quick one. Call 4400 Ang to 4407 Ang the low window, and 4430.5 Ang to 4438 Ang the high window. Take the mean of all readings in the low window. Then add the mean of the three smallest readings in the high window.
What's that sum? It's 8.0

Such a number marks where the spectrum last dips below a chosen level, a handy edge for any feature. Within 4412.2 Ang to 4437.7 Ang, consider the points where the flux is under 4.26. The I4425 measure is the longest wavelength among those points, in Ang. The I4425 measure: 4435.13 Ang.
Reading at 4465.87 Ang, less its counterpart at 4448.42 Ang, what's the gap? -1.2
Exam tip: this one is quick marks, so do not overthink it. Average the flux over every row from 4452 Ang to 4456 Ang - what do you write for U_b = 4.48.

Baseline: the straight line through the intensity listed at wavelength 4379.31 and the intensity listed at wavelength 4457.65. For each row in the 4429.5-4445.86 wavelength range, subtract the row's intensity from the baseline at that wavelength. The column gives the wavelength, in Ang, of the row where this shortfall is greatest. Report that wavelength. 4431.05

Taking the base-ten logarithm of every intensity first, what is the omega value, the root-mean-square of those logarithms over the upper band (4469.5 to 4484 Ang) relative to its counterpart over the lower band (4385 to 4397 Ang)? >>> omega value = 1.12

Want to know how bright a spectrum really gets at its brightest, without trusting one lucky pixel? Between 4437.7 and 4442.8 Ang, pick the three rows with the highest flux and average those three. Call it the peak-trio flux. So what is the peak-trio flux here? 5.2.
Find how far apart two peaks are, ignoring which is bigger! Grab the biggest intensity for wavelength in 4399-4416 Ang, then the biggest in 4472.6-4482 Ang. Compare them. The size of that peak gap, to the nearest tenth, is 0.0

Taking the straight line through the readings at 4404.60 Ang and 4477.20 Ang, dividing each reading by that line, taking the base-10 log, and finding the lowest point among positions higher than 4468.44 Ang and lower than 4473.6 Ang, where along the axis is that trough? 4473.07 Ang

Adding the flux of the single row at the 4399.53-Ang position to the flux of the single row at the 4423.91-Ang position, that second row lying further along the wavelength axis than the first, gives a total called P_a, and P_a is 8.3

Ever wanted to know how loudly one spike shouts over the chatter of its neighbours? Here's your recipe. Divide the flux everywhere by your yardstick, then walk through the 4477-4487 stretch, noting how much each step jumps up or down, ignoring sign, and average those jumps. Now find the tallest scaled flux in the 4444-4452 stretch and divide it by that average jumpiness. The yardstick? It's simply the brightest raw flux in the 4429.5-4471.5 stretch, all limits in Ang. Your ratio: 9.1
